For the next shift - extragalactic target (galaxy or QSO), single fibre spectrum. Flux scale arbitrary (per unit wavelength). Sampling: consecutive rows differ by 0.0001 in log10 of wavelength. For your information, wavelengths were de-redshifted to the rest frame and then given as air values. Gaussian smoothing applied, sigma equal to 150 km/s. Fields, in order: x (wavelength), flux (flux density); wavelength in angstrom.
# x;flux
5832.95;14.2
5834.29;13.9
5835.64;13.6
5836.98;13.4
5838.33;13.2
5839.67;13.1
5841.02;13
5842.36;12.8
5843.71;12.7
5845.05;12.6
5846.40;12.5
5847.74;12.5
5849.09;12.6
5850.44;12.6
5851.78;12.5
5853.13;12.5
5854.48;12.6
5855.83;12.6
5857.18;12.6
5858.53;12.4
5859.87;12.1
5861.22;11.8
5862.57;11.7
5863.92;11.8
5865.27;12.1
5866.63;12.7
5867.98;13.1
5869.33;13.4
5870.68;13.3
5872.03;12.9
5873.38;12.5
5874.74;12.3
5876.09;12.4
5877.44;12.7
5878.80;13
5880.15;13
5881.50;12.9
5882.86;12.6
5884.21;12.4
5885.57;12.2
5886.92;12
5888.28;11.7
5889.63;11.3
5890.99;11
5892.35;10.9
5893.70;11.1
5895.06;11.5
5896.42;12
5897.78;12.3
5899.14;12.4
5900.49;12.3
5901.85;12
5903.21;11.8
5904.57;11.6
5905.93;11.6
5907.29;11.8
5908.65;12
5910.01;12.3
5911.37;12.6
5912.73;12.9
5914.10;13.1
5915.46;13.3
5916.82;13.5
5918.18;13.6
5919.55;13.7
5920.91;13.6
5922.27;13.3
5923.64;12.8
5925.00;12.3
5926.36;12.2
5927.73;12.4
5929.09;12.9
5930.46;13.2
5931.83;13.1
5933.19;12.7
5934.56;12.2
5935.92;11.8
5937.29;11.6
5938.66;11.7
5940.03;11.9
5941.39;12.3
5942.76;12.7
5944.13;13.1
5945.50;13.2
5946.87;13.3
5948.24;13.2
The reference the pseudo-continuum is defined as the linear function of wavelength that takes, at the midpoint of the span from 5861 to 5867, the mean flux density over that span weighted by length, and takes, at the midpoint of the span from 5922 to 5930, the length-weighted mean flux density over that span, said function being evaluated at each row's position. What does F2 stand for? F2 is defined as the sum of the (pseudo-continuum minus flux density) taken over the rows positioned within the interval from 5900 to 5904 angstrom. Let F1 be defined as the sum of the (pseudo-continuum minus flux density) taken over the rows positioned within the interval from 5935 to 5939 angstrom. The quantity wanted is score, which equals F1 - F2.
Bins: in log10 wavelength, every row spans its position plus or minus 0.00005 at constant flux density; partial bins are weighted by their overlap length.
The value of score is 2.1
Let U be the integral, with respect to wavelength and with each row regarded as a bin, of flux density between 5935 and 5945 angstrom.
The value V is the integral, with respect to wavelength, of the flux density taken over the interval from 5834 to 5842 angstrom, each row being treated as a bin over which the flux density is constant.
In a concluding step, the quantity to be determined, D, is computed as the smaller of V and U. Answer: 106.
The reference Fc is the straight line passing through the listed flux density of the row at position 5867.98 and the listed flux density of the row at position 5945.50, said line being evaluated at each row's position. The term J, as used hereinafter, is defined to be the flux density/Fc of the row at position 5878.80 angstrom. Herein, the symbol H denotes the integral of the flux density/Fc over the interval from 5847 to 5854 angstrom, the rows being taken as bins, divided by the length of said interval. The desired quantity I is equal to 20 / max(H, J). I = 20.2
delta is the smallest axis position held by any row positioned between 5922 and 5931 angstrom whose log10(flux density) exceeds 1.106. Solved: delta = 5922.27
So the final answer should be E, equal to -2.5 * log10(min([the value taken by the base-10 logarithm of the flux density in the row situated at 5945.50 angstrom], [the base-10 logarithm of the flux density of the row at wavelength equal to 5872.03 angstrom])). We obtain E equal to -0.114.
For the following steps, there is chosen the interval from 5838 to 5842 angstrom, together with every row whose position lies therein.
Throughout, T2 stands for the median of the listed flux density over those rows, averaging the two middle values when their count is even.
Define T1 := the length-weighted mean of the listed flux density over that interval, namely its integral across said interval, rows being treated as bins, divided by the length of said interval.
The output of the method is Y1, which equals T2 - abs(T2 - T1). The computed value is 13.1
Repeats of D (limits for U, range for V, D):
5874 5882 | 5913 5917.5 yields 60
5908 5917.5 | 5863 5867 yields 48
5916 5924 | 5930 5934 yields 52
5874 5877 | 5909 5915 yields 37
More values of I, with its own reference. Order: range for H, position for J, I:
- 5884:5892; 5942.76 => 20.8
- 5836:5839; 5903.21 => 19.6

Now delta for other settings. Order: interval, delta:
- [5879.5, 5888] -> 5880.15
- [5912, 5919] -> 5912.73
